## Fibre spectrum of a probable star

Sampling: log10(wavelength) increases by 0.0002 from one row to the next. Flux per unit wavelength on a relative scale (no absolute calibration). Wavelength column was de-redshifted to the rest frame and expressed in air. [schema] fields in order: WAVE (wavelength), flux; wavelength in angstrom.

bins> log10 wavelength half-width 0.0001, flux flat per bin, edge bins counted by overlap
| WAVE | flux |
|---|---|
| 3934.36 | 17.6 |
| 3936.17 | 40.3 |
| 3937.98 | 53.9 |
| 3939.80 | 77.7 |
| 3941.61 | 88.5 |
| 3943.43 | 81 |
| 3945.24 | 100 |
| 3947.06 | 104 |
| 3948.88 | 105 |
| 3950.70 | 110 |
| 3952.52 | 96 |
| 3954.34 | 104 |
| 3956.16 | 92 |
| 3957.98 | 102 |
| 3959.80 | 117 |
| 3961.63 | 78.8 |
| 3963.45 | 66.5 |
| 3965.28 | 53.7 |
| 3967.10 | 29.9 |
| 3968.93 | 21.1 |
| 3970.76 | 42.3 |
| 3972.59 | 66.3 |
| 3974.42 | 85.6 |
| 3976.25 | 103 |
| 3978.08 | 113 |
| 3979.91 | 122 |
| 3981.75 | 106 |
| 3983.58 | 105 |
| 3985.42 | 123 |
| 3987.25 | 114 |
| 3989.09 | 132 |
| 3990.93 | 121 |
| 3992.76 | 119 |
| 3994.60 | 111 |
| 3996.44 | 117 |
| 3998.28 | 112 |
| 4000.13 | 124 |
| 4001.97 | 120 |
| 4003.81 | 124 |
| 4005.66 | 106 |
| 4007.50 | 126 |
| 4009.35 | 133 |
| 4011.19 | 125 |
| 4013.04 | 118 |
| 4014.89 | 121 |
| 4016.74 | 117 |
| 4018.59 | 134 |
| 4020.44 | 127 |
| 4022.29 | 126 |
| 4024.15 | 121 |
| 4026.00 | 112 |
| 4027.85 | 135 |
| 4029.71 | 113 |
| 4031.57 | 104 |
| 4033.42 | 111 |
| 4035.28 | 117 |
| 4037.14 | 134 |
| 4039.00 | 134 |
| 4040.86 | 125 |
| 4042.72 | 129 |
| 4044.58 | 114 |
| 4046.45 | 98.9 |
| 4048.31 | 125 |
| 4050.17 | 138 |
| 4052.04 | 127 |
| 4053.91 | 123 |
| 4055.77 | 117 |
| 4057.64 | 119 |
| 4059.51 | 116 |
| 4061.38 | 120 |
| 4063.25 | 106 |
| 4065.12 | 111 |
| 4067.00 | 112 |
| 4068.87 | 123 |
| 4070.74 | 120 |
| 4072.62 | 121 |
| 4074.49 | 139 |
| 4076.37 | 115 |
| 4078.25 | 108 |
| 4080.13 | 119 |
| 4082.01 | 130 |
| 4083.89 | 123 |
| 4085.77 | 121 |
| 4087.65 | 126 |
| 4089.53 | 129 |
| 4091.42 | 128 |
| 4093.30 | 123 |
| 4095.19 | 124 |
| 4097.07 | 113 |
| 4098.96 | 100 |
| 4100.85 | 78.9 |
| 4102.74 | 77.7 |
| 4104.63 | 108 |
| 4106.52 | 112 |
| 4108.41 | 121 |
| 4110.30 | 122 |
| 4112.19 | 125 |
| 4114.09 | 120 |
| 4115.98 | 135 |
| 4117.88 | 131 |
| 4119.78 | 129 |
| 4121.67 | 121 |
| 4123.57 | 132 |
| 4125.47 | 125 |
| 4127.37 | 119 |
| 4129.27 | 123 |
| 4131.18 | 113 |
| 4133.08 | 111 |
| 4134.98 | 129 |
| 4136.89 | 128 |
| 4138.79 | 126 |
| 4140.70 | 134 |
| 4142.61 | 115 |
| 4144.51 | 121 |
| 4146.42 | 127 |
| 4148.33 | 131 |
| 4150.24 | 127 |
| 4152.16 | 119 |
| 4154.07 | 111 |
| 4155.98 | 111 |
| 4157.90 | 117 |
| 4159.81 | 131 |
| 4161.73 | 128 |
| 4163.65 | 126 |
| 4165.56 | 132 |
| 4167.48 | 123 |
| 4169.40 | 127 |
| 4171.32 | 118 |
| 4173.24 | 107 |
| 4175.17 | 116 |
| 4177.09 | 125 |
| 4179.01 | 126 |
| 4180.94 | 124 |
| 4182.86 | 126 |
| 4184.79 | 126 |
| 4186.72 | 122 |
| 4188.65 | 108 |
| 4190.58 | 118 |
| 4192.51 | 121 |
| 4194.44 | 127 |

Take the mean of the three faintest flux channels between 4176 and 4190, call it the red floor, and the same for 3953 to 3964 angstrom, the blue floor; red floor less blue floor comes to 39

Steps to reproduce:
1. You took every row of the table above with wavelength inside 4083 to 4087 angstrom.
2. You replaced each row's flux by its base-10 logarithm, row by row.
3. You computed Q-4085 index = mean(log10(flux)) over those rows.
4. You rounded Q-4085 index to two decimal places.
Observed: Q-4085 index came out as 2.09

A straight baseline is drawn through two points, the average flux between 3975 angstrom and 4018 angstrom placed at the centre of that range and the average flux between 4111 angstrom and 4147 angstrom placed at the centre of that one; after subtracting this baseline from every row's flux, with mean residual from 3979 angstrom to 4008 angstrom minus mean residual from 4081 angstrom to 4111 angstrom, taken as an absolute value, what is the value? 7.9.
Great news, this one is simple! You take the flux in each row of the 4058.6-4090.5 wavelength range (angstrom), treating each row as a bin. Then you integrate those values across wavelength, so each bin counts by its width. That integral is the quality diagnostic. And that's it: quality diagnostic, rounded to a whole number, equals 3826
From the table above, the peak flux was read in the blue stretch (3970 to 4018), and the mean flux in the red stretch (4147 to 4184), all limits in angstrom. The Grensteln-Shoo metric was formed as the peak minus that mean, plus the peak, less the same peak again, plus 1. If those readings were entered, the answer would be 11.6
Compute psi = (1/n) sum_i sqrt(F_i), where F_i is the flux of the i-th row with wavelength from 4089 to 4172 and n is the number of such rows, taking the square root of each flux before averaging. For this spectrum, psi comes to 11.0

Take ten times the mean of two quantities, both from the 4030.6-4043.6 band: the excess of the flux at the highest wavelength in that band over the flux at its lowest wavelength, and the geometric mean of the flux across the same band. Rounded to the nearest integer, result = 733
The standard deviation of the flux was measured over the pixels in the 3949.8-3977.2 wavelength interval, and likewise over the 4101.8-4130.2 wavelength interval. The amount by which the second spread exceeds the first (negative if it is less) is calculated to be -16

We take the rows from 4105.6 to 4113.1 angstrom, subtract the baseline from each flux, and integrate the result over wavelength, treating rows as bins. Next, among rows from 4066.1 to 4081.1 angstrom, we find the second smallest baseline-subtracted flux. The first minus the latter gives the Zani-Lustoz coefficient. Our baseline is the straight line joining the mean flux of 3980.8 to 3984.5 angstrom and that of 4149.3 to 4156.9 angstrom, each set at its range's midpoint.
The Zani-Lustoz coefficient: 44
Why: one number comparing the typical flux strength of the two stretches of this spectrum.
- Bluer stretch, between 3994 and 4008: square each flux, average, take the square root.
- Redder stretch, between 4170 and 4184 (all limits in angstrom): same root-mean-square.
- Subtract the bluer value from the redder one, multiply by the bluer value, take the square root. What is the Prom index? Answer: 18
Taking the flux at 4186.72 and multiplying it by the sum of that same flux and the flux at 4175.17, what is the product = 29036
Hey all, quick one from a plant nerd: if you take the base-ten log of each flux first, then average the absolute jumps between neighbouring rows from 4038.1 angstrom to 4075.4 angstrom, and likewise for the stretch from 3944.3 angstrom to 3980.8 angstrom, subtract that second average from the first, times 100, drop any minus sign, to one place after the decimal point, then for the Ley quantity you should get 6.3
